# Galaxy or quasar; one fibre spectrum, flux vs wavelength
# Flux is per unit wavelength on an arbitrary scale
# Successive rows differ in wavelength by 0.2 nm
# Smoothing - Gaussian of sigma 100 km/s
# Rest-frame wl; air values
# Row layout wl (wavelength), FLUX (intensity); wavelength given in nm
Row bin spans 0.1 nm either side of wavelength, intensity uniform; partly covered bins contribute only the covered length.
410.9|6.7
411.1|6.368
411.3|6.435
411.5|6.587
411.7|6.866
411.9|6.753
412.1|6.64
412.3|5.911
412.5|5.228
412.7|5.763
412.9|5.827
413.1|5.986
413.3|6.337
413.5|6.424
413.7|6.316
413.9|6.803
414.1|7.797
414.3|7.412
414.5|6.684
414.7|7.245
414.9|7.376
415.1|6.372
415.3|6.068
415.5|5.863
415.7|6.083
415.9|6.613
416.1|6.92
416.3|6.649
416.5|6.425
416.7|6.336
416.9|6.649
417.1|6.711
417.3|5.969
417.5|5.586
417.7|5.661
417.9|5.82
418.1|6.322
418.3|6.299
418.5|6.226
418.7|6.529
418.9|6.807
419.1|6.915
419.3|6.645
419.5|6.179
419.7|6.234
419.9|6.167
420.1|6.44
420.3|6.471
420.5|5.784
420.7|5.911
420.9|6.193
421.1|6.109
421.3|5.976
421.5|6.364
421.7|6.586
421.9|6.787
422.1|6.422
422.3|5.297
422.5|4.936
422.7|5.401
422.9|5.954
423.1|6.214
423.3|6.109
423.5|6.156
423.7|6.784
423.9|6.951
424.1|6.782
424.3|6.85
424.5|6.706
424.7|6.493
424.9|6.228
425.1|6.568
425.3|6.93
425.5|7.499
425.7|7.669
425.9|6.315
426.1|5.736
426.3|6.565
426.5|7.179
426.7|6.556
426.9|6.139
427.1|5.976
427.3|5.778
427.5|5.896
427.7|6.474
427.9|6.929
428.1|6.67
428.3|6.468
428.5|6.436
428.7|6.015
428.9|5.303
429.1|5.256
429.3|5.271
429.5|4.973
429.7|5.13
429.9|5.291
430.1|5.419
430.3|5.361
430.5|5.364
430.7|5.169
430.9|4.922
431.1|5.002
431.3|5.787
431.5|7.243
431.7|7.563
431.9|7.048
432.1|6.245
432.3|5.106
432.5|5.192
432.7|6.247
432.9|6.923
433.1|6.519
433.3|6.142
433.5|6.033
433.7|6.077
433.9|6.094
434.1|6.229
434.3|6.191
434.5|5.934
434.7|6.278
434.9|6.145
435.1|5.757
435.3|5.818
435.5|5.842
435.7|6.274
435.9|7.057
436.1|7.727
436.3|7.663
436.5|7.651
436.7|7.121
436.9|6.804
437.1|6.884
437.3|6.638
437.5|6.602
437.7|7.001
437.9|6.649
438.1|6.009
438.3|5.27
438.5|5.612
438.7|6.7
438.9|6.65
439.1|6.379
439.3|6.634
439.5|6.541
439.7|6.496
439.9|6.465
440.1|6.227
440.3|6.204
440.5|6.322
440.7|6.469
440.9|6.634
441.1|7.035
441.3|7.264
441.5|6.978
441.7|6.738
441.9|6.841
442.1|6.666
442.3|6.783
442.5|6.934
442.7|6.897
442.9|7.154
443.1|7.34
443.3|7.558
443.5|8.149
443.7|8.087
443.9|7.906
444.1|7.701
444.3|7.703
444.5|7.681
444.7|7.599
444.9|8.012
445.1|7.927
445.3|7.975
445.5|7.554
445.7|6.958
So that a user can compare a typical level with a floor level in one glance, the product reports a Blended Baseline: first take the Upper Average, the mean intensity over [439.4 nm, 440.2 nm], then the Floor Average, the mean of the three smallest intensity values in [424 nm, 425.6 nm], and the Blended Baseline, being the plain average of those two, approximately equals 6.4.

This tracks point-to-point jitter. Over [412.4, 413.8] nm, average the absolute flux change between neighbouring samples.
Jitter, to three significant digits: 0.217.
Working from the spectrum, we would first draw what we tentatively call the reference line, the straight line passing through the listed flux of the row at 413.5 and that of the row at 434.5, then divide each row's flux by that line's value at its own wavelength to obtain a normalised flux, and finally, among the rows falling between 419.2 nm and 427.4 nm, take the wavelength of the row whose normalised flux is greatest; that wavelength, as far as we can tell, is 425.7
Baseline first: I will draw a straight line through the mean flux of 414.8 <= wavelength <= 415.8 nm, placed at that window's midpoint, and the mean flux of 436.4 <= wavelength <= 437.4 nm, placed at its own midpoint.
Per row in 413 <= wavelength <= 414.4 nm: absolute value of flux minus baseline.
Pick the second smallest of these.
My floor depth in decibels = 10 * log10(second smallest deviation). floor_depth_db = -13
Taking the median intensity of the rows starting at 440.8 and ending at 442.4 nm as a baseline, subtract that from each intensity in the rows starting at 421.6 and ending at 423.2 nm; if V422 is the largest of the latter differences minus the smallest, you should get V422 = 1.9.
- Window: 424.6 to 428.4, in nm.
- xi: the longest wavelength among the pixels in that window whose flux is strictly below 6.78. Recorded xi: 428.3 nm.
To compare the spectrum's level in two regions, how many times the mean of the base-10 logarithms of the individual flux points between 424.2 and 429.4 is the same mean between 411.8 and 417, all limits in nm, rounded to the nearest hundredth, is 0.99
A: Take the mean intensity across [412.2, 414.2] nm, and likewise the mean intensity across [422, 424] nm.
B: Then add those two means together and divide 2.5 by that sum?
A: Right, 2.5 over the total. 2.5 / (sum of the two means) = 0.204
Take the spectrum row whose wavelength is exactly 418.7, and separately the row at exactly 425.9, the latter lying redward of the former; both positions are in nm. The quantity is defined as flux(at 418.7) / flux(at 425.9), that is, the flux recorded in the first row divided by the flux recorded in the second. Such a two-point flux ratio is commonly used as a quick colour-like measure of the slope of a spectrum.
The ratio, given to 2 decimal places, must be 1.03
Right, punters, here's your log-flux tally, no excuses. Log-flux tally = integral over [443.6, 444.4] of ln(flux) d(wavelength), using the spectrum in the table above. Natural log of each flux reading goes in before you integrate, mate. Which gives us 1.65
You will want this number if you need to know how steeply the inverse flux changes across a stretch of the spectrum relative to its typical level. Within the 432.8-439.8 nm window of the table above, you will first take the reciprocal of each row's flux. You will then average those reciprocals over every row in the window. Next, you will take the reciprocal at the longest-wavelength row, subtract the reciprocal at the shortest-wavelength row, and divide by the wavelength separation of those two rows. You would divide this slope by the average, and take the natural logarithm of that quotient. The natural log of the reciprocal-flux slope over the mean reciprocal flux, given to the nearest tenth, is -4.7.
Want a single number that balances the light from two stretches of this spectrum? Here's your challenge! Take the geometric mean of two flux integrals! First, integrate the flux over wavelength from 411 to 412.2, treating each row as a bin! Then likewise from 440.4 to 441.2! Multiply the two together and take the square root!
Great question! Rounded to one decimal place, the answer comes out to 6.5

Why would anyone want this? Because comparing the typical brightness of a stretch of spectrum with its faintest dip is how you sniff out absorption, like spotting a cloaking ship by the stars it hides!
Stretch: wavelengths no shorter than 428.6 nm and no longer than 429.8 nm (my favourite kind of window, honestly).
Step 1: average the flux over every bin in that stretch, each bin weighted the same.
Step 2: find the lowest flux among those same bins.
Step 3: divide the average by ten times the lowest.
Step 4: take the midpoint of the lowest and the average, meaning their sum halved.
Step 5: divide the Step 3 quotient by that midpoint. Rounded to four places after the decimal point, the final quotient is 0.0208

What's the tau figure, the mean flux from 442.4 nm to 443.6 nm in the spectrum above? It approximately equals 7.3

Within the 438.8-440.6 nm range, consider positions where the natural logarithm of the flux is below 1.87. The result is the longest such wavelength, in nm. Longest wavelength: 440.5 nm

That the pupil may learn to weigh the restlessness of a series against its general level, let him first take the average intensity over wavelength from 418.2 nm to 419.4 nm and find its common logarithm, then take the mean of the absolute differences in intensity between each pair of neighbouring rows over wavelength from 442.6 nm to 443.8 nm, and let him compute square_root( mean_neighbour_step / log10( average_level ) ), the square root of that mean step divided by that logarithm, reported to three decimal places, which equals 0.567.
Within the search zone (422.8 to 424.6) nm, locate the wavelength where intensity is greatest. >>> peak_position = 423.9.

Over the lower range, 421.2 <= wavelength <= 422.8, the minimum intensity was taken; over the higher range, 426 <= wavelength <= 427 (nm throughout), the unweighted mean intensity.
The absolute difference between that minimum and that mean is 1.5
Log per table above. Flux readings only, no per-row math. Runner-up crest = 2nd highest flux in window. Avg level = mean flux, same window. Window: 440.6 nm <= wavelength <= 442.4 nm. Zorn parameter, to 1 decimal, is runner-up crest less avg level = 0.2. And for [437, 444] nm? 1.3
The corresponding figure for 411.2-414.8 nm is 0.9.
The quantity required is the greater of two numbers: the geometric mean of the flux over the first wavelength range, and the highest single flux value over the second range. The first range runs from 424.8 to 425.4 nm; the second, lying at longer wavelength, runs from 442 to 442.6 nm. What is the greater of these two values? 6.93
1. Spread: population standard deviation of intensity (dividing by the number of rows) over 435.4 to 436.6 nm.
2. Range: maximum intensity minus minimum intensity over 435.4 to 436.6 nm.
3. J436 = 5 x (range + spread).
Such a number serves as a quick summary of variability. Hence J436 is 13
